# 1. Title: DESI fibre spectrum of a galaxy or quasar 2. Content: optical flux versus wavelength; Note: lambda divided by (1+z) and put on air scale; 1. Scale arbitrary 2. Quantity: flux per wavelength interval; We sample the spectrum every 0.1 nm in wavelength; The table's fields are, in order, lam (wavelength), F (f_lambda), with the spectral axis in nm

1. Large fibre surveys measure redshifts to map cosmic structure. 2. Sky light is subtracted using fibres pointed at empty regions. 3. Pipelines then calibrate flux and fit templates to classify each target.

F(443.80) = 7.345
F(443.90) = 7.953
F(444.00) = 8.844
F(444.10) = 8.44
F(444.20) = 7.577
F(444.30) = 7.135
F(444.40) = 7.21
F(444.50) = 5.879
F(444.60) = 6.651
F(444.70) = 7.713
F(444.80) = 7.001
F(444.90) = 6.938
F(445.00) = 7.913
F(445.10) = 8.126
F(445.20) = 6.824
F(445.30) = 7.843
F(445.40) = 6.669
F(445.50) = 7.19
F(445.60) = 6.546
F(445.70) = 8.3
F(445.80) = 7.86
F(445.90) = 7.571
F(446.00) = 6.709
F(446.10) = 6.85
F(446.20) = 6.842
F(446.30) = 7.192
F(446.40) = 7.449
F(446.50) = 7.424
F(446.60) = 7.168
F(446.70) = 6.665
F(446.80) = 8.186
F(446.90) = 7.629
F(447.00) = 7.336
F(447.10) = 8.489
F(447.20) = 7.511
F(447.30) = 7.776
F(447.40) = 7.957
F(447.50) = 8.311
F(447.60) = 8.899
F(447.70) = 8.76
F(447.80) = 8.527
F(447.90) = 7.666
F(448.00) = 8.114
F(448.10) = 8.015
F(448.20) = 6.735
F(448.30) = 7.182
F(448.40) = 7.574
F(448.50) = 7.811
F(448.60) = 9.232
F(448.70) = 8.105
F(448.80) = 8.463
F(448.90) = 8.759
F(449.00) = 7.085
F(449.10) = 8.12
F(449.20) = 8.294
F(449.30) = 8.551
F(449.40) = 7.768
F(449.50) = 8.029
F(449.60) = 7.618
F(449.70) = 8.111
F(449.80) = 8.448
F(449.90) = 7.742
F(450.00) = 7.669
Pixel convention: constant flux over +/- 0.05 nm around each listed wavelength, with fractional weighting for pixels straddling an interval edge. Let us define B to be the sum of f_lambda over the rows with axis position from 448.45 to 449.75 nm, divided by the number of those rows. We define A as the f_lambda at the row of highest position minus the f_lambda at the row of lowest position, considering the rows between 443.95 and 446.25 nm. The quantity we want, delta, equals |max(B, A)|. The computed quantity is 8.15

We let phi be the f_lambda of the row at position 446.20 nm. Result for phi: 6.842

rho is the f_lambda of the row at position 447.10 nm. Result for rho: 8.489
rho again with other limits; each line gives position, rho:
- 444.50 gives 5.879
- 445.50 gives 7.19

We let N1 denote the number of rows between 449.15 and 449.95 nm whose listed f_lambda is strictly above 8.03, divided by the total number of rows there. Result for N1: 0.50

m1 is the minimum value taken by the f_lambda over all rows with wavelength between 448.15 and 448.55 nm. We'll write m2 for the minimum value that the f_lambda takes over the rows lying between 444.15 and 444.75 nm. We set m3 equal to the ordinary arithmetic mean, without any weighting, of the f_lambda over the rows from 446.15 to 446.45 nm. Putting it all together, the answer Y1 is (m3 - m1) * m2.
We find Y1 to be 3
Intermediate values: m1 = 6.735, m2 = 5.879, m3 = 7.2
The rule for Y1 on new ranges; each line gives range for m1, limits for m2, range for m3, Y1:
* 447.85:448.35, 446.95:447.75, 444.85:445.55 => 5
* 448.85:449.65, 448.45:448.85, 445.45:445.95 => 3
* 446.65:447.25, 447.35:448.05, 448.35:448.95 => 13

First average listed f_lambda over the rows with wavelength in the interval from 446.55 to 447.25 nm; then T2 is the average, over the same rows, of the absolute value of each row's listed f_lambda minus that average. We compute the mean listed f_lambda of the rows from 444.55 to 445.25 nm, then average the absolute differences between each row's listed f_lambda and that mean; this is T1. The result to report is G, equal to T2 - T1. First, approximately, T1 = 0.521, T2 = 0.46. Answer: -0.06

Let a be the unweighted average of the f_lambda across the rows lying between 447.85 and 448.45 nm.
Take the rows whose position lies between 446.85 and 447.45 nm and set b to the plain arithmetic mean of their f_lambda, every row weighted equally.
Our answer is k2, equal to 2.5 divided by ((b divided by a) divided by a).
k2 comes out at 18.3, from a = 7.55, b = 7.8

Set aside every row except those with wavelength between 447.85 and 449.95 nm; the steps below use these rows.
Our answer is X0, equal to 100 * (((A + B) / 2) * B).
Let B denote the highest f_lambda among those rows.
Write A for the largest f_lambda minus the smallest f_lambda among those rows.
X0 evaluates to 5414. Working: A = 2.5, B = 9.232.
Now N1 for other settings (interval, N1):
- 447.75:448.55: 0.25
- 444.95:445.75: 0.25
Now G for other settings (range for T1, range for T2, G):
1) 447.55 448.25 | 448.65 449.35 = -0.17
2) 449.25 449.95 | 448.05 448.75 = 0.27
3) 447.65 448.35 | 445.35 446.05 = -0.01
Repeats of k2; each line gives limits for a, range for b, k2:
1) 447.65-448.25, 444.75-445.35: 21.3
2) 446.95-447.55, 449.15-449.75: 19.3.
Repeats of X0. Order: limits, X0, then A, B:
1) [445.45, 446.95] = 4172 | 1.8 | 8.3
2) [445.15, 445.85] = 4172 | 1.8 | 8.3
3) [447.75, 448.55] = 4400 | 1.8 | 8.527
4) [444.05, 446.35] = 4642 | 2.6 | 8.44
